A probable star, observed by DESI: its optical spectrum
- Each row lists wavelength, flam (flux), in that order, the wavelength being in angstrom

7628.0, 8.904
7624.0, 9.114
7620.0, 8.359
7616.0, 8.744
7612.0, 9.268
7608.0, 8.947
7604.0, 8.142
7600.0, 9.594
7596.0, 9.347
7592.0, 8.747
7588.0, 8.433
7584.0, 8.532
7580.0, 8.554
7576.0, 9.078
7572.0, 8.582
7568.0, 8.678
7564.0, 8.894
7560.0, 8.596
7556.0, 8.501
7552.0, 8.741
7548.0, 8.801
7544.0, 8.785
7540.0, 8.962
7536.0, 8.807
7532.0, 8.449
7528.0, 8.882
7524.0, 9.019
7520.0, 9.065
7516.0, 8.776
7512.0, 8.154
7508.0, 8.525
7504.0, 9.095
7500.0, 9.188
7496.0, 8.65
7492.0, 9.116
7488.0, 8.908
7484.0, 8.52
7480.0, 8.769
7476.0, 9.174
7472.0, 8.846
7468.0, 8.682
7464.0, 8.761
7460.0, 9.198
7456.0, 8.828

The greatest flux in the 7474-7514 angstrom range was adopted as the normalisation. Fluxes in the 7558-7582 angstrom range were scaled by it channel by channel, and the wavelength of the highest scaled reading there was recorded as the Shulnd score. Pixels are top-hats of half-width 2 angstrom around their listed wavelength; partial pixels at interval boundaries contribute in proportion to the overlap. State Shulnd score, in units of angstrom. 7576.0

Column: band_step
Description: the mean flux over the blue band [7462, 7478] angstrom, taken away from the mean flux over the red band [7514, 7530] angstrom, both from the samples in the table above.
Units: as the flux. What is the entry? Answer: 0.07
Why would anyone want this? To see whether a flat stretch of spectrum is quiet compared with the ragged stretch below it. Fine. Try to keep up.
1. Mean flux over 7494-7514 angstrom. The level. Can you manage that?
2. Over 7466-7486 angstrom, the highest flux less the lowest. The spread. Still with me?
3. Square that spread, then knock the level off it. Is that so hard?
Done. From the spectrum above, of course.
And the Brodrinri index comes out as -8.3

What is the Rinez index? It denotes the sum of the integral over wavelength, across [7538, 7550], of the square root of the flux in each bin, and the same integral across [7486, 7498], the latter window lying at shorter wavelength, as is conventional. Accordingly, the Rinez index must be 71.5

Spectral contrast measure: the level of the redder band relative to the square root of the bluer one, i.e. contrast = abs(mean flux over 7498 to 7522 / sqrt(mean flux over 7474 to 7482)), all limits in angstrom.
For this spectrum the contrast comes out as 2.94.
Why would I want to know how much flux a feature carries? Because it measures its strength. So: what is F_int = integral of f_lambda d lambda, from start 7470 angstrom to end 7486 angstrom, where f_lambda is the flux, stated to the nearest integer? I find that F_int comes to 141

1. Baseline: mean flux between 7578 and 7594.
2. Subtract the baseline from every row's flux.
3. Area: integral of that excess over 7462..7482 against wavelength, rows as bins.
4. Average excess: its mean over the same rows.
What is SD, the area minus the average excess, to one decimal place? 5.3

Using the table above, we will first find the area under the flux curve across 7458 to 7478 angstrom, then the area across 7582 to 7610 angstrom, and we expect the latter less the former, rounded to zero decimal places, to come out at 68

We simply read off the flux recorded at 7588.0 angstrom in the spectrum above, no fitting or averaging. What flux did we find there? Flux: 8.433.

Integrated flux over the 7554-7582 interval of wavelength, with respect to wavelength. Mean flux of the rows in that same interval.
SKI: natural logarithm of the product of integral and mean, 7.66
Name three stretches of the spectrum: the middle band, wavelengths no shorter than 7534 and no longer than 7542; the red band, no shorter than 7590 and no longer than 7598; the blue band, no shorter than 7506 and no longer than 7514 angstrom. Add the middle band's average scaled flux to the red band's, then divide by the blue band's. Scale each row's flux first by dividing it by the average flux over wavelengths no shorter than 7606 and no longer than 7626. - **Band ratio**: 2.15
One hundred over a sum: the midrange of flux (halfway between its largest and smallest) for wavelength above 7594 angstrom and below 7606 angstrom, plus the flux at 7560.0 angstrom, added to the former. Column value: 5.73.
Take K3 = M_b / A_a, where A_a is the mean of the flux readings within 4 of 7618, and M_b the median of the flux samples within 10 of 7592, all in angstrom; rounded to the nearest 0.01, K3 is 1.02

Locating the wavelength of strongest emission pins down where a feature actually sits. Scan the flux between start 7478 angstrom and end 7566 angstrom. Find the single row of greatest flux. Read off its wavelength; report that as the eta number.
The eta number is 7500.0 angstrom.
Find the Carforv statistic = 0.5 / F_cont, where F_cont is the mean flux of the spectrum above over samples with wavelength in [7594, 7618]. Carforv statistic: 0.0555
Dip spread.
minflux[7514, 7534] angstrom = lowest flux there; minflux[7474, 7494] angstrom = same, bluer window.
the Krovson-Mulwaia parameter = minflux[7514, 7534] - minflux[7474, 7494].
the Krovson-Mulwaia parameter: -0.1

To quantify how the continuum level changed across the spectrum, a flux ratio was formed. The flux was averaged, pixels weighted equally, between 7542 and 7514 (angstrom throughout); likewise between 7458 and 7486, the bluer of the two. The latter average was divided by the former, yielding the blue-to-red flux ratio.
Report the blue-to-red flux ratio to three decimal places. 1.000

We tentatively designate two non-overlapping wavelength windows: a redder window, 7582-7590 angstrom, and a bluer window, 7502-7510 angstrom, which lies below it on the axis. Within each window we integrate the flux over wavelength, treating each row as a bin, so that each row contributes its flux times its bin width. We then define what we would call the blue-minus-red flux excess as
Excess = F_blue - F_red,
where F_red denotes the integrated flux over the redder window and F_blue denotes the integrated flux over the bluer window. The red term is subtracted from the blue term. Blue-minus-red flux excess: 3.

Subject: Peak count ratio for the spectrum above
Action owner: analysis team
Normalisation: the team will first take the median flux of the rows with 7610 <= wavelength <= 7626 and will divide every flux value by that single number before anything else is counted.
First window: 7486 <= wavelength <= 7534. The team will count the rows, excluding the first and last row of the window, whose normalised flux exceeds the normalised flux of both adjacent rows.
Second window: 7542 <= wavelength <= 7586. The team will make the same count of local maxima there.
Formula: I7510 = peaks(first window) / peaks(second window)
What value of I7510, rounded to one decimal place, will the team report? 1.0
